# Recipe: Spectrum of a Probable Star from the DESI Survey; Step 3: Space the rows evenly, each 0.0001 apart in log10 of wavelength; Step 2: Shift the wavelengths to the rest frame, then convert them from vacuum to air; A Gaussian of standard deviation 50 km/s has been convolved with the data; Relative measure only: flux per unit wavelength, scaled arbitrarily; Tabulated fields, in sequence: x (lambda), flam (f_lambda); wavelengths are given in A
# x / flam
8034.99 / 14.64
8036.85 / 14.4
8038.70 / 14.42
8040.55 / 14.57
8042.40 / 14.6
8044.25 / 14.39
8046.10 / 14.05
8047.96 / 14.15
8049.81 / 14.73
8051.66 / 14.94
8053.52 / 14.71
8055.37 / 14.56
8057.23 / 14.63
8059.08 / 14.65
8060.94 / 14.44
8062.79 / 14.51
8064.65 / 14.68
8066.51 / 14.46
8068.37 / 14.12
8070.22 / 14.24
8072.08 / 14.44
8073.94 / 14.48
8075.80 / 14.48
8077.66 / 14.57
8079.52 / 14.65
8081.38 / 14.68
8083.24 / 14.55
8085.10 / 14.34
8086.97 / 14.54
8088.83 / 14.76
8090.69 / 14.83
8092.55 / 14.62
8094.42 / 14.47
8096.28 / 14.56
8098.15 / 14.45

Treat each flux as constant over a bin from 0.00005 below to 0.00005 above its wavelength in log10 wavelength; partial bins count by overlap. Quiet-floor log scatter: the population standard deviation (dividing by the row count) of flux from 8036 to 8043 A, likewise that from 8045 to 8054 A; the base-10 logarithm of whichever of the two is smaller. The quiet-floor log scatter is -1.05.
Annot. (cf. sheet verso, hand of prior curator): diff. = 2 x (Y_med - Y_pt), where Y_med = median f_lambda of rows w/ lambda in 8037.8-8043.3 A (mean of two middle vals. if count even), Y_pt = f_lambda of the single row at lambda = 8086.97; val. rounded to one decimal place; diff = 0.1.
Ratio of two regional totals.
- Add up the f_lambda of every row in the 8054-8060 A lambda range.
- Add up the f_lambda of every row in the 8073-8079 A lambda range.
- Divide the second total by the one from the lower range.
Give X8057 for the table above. 1.0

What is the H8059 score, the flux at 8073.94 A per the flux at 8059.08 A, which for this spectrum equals 0.99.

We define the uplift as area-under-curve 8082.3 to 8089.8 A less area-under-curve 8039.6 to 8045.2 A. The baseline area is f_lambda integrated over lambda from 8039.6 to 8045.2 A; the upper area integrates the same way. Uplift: 28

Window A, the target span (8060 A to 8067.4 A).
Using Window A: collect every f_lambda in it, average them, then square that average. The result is 211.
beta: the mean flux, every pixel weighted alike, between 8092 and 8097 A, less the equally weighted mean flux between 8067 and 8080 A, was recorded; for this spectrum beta 0.12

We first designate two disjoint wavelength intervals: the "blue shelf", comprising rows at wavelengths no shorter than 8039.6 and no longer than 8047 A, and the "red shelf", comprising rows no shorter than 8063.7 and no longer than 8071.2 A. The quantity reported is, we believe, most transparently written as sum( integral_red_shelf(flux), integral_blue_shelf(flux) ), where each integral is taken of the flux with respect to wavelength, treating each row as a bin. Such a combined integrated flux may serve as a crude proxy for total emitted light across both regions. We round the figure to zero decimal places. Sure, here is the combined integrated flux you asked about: 214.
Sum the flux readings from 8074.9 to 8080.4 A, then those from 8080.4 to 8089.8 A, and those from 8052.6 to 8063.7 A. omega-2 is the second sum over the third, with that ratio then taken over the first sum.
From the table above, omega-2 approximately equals 0.019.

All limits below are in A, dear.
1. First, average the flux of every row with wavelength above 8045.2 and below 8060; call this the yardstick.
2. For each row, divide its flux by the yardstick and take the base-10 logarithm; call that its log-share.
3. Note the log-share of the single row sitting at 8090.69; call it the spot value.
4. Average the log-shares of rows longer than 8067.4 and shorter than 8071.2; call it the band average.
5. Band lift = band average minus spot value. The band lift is -0.019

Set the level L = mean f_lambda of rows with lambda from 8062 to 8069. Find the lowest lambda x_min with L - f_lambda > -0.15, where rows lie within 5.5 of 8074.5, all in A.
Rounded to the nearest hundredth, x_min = 8070.22 A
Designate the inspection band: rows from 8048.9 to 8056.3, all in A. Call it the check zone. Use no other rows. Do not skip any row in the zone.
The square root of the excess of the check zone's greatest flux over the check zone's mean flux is 0.45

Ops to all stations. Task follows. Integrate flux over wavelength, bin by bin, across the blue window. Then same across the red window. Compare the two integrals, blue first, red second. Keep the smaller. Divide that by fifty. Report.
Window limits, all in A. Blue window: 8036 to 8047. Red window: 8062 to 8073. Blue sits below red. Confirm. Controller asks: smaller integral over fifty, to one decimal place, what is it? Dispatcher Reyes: 3.2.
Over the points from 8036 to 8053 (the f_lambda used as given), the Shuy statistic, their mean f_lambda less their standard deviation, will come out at 14.2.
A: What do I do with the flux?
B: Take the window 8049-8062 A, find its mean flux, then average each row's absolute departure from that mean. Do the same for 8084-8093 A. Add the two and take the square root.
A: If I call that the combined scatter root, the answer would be 0.502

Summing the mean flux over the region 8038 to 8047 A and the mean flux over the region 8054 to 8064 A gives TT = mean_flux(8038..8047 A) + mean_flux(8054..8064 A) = 29.0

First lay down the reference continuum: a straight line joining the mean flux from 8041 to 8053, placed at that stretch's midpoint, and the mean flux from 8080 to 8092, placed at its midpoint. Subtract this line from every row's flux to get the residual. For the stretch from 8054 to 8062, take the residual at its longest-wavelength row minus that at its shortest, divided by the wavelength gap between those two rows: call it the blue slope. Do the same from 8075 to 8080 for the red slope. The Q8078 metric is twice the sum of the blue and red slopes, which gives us 0.03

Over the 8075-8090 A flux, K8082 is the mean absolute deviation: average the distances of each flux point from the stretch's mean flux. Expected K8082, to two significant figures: 0.094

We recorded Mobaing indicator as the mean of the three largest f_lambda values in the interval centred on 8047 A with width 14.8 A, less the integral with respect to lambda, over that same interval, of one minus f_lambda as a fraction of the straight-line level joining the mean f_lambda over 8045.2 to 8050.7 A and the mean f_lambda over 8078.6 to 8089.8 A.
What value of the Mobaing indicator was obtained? 15.0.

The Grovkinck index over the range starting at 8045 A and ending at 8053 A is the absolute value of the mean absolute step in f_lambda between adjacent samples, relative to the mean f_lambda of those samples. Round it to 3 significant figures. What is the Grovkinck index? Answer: 0.0205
